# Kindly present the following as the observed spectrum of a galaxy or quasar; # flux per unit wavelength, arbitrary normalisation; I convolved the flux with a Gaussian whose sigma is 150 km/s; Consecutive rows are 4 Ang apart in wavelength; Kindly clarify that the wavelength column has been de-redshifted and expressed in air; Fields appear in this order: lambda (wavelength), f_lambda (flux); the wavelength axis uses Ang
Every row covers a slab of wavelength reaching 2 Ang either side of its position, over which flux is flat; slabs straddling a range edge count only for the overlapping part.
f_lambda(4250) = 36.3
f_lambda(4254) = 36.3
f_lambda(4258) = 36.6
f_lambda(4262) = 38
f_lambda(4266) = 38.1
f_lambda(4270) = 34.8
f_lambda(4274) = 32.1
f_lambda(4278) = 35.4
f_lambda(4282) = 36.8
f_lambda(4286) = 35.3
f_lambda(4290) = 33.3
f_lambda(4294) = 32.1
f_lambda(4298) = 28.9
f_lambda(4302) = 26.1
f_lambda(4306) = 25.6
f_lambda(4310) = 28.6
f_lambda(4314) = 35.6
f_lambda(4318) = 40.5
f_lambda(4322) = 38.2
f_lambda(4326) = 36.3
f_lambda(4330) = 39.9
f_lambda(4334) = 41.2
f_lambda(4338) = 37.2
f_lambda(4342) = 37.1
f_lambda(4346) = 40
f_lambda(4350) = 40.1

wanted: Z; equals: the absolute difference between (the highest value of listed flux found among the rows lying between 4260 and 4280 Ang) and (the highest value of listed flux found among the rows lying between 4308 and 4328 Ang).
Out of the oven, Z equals 2.4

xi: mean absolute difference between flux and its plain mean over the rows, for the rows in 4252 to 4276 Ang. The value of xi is 1.7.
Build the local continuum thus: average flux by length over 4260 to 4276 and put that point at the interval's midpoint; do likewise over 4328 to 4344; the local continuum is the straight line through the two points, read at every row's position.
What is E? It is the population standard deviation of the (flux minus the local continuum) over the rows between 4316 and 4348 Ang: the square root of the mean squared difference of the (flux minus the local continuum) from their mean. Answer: 1.8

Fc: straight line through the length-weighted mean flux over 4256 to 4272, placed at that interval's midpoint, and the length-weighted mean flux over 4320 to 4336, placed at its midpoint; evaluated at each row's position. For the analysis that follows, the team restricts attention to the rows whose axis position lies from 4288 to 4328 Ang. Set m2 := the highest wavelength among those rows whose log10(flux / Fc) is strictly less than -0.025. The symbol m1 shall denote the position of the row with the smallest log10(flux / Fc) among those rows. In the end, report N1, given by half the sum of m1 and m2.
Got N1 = 4316 Ang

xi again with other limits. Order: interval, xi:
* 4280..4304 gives 3.1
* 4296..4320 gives 4.8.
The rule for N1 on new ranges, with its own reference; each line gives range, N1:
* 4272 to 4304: 4302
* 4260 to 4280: 4274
